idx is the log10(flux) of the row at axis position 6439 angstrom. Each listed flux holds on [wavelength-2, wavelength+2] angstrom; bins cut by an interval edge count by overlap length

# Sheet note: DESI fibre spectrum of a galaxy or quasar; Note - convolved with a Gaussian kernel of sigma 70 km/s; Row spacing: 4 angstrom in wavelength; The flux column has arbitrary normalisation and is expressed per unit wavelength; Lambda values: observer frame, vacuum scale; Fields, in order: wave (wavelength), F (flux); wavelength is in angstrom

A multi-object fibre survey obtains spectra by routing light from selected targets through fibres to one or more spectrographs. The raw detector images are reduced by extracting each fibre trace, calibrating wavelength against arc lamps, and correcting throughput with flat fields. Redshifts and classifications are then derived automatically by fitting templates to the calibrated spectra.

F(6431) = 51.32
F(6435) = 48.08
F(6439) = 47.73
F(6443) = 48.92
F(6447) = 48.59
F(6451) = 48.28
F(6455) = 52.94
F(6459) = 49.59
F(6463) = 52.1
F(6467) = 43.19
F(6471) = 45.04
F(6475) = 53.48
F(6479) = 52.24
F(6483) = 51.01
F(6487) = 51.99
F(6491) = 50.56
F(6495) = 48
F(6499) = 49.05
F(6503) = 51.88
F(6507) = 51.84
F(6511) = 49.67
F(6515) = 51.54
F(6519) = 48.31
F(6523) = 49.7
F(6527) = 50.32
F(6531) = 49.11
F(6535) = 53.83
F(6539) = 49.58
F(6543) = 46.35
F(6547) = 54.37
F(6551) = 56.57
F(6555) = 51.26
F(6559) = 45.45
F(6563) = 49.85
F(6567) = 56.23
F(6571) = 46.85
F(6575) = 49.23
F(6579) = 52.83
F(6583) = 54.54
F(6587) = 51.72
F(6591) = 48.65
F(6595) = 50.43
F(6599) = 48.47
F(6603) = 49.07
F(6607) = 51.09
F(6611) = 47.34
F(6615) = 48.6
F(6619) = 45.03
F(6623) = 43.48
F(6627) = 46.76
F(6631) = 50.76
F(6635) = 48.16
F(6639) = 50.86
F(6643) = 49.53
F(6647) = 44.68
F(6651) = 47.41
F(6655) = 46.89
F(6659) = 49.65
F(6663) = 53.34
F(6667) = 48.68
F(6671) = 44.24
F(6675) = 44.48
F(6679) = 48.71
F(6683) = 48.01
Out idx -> 1.679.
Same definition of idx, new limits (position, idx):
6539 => 1.695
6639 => 1.706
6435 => 1.682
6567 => 1.750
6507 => 1.715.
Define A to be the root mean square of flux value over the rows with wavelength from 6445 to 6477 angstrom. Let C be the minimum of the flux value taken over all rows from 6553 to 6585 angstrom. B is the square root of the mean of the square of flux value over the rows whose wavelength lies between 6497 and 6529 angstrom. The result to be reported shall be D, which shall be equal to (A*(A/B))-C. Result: 2.8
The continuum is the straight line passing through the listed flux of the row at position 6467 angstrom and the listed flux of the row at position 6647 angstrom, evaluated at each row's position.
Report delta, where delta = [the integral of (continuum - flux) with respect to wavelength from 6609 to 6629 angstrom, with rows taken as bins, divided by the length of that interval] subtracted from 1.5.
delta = 3.3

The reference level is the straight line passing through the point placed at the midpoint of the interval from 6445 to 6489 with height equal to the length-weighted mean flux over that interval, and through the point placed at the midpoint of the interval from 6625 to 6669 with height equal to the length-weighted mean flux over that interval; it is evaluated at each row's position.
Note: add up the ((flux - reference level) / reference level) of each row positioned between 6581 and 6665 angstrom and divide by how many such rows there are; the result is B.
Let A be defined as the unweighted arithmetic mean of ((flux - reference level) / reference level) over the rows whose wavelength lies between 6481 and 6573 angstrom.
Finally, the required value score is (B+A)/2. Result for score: 0.010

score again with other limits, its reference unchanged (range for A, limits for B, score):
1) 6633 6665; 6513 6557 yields 0.016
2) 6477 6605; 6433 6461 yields 0.004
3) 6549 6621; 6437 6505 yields 0.009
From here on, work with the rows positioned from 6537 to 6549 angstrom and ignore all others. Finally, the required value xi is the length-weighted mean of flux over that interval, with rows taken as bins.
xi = 50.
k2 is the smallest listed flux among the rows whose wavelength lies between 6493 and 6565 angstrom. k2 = 45.45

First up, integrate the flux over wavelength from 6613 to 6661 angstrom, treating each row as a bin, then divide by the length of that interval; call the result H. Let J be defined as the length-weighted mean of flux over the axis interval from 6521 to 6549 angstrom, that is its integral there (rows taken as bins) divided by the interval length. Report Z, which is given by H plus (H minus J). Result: 44.8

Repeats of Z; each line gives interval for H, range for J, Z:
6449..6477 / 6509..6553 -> 47.6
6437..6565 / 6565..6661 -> 51.1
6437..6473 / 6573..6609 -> 46.3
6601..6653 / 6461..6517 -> 45.7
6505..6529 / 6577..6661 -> 51.6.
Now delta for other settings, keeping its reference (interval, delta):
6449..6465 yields 9.1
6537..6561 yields 8.2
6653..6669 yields 6.3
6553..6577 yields 7.3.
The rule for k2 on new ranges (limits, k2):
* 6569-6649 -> 43.48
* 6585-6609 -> 48.47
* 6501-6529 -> 48.31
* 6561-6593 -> 46.85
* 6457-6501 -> 43.19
